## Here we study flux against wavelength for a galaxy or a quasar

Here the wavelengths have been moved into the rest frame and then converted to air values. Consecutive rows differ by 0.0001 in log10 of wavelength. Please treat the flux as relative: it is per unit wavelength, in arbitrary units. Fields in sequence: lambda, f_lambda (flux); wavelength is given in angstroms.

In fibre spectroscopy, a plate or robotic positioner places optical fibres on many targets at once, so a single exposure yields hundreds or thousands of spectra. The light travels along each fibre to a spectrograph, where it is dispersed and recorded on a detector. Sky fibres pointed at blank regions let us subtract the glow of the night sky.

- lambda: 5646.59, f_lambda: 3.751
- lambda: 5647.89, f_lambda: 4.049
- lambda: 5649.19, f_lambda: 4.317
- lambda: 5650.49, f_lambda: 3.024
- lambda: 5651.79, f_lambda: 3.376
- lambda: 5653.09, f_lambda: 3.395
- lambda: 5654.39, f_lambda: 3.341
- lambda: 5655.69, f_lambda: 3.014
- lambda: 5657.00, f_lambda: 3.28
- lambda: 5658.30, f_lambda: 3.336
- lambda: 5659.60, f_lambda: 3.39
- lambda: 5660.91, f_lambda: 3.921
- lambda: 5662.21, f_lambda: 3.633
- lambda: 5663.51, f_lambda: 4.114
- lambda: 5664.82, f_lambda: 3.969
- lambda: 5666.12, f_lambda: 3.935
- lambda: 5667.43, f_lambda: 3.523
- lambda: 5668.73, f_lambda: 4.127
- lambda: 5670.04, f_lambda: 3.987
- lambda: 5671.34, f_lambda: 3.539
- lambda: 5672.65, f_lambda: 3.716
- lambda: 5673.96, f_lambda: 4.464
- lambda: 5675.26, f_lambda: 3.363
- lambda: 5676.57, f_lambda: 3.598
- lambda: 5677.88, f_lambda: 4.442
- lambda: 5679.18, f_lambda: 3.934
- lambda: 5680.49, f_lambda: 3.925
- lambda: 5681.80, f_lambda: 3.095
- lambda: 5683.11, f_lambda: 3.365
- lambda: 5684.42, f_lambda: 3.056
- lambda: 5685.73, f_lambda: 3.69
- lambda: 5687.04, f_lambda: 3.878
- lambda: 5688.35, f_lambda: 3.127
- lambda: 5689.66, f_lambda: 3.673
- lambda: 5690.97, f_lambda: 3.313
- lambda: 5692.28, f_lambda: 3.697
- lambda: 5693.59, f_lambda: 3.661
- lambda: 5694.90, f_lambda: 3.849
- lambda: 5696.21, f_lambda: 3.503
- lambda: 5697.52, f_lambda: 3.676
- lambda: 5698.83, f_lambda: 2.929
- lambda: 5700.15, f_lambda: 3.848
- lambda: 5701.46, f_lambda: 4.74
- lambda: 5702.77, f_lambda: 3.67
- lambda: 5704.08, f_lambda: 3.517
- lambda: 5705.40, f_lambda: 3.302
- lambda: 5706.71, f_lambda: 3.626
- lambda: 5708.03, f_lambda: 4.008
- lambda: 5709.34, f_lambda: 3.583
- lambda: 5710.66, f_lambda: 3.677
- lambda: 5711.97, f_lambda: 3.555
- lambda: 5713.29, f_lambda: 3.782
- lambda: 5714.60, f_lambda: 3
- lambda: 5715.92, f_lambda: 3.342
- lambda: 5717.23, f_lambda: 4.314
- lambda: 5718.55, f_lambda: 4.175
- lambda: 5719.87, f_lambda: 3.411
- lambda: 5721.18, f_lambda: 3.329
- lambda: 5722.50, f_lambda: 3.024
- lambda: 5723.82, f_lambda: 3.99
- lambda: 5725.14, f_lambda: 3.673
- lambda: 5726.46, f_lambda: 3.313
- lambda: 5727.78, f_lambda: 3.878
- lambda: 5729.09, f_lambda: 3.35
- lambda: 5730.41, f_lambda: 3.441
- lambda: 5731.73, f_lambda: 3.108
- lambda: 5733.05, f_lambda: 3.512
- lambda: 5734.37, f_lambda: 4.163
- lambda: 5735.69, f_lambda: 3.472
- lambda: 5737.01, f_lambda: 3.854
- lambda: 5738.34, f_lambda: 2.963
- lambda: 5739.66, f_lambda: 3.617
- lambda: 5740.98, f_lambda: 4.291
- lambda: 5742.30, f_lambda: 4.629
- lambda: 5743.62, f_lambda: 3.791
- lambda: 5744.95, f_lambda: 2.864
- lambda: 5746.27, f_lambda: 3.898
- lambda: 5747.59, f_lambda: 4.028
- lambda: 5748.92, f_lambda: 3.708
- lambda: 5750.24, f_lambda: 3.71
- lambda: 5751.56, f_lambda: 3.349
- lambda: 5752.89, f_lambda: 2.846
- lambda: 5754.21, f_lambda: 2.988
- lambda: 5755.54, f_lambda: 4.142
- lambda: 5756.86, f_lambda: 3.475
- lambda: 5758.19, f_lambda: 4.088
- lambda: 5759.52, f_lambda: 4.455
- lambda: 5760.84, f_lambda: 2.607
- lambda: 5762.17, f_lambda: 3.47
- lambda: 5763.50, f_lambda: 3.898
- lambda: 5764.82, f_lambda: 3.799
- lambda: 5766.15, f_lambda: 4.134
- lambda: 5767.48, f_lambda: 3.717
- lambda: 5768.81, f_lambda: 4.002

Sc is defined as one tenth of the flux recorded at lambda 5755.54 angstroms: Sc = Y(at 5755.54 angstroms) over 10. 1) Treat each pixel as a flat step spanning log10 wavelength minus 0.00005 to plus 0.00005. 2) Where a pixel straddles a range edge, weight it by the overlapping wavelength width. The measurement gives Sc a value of 0.41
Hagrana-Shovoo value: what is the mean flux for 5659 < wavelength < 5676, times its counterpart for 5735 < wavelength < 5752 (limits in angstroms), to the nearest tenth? 14.2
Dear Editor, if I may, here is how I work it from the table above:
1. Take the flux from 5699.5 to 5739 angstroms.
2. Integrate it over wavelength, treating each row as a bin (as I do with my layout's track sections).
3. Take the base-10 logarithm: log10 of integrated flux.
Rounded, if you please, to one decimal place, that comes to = 2.2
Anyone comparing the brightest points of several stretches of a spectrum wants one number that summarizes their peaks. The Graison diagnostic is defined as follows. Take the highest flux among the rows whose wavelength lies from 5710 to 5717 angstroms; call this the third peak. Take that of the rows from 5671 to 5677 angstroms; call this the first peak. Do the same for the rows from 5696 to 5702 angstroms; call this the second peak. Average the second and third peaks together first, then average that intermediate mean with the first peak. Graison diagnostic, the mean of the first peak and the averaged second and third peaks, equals 4.36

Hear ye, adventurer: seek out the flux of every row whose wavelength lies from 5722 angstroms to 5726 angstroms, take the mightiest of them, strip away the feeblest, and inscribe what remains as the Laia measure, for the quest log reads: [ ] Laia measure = 1.0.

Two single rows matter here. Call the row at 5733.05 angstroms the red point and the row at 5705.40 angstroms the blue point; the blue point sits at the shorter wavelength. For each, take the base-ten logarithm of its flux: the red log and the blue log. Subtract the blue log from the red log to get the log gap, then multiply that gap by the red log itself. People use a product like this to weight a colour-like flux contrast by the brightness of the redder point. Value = 0.015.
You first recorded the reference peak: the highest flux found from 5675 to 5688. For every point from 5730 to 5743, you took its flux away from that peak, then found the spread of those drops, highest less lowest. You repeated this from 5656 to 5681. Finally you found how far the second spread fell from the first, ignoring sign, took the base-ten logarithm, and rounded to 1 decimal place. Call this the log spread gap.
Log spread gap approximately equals -0.3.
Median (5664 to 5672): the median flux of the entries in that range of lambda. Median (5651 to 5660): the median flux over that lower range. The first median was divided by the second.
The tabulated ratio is 1.18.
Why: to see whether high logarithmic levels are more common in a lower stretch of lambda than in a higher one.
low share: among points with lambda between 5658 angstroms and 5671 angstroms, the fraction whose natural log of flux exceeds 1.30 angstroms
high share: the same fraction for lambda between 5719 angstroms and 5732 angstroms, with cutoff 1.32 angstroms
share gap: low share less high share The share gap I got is 0.40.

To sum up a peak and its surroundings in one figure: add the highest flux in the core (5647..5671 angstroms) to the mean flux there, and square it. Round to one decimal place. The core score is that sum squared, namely 63.5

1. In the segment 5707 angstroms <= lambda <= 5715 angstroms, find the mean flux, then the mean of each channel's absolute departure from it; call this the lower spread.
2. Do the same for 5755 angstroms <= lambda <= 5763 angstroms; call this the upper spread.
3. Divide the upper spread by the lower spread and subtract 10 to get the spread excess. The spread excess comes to -7.6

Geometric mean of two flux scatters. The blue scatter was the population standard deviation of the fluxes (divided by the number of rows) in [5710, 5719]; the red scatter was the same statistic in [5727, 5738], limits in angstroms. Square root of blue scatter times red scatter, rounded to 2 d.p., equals 0.37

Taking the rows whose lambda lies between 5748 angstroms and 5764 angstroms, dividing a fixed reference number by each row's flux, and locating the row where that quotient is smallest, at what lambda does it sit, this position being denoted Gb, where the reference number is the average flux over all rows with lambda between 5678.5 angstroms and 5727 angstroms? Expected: 5759.52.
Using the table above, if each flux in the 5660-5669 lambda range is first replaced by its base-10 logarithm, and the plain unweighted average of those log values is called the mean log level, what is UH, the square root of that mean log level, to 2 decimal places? 0.77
